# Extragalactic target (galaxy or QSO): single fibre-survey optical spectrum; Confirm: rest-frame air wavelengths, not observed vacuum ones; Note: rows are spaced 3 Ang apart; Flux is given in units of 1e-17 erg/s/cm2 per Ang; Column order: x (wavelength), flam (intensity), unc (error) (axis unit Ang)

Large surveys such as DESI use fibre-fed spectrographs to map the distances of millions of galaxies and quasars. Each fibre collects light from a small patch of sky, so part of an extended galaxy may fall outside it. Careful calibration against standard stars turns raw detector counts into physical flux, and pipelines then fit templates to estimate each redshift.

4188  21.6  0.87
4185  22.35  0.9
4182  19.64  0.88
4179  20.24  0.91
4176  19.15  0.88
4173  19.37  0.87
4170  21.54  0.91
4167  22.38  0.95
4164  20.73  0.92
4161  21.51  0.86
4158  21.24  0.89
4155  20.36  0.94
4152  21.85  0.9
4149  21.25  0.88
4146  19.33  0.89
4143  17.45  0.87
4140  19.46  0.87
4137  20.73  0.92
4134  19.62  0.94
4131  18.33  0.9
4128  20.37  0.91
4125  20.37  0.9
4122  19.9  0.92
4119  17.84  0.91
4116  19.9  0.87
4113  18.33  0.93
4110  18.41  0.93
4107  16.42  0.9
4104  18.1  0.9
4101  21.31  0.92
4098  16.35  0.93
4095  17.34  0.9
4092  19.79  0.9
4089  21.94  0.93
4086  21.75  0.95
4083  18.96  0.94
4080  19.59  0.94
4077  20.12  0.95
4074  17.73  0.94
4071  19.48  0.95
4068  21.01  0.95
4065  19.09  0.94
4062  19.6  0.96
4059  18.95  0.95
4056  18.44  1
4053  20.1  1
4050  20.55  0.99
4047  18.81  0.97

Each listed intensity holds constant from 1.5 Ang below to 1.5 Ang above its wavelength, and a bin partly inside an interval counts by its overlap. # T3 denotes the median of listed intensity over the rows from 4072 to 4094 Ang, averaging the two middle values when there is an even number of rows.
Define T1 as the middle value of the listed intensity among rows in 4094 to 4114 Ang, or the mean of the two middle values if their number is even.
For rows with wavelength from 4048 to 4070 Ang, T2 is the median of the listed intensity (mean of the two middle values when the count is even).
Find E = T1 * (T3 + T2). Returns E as 713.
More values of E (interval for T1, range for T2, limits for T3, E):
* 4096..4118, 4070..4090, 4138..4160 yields 732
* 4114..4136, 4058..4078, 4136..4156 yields 793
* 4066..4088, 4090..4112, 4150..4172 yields 776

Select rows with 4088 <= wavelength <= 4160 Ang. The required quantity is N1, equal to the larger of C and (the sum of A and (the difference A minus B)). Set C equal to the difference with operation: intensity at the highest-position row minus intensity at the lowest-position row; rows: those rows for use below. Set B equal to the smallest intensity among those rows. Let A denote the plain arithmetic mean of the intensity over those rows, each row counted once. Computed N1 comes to 22.48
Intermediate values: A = 19.4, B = 16.35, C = -0.7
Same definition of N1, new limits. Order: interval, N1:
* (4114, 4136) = 21.11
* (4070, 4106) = 22.39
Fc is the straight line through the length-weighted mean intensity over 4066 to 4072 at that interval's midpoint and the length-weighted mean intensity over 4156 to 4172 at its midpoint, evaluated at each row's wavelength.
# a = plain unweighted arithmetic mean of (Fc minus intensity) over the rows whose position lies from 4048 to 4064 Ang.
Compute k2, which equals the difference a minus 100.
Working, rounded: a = 0.5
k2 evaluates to -99.5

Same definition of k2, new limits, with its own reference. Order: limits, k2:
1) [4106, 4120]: -97.4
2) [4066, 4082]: -99.3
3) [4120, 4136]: -98.8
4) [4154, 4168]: -99.9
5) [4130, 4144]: -98.1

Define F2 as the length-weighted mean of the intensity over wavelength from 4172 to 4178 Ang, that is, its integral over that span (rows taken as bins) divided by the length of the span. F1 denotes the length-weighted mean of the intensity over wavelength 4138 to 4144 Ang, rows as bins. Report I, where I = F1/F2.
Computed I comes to 0.97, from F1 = 18.7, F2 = 19.3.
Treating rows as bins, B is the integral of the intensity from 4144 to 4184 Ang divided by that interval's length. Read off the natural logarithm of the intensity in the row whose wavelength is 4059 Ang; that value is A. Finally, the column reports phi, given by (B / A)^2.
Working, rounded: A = 2.94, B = 20.6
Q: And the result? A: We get 49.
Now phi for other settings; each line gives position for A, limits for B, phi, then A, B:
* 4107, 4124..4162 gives 52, 2.80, 20.1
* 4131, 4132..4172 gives 50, 2.91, 20.5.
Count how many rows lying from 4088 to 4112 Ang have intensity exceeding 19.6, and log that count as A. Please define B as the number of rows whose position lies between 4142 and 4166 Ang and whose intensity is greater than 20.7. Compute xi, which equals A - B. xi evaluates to -2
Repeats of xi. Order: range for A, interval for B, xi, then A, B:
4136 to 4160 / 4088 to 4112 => 3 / 5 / 2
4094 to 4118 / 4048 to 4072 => 1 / 2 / 1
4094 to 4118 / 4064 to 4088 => 0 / 2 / 2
